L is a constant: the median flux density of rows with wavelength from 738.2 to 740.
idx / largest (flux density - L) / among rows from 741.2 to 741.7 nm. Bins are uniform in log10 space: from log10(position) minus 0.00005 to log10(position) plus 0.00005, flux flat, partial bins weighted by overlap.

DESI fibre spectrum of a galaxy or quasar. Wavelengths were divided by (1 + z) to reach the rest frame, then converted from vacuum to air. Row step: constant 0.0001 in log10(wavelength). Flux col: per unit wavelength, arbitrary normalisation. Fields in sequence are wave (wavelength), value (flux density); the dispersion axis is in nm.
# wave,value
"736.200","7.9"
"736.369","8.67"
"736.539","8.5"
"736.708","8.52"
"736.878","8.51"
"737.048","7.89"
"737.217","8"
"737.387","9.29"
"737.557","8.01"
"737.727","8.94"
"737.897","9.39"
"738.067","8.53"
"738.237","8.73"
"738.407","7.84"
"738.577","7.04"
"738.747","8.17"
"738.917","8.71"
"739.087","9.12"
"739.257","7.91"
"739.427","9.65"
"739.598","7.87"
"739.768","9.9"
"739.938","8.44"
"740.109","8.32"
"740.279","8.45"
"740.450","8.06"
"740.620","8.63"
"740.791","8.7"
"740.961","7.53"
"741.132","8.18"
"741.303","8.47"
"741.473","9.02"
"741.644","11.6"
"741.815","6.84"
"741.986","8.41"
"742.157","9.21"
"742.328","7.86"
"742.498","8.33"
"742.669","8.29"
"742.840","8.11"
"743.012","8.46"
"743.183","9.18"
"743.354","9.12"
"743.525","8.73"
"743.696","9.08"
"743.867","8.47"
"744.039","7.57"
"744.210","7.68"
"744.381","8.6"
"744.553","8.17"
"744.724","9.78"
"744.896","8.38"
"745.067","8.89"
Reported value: 3.2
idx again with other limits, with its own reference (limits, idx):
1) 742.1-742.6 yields 0.8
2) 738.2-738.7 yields 0.3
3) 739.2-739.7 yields 1.2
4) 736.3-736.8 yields 0.2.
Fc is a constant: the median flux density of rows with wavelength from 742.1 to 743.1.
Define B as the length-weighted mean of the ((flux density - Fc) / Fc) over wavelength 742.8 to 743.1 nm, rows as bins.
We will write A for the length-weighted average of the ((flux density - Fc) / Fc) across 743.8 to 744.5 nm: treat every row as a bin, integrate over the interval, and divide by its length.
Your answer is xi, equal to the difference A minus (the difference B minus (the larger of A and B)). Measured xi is -0.03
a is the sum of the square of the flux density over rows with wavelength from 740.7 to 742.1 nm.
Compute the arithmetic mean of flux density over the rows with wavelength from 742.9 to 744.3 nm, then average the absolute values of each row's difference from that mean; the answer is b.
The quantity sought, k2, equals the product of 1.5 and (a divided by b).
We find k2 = 1846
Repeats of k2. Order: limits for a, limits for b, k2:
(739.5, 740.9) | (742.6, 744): 2534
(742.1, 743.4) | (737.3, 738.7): 1402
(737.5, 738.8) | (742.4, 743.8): 2297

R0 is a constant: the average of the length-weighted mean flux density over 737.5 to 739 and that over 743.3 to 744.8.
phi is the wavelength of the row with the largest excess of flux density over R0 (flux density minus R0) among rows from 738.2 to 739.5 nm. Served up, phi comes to 739.427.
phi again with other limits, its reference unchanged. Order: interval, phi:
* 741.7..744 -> 742.157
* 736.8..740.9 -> 739.768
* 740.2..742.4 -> 741.644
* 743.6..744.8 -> 744.724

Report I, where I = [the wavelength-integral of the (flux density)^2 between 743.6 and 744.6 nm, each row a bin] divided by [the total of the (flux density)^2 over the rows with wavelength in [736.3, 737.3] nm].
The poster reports 0.164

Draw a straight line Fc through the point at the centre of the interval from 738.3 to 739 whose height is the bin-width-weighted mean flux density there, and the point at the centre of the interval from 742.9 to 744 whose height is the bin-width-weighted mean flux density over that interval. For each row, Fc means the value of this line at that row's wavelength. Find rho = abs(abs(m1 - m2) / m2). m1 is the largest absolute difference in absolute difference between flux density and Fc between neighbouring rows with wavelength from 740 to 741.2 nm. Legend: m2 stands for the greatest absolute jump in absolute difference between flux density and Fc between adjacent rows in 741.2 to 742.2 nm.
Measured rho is 0.76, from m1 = 0.6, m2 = 2.55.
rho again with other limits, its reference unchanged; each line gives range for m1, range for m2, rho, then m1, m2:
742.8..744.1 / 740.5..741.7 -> 0.64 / 0.9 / 2.55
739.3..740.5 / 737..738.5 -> 0.14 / 1.5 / 1.31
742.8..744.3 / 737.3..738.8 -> 0.29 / 0.9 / 1.31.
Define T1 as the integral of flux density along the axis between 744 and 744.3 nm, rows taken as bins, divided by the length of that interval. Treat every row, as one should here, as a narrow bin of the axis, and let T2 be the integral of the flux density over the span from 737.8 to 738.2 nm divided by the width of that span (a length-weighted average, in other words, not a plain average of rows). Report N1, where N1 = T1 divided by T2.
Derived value 0.86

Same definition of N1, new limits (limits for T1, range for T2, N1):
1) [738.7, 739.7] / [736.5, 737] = 1.02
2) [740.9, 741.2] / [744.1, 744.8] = 0.92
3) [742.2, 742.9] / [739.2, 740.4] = 0.95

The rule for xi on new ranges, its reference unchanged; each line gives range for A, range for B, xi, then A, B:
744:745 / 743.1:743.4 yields 0.01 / 0.012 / 0.102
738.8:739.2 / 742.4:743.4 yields 0.09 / 0.057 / 0.029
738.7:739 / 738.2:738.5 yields 0.05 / 0.020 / -0.016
